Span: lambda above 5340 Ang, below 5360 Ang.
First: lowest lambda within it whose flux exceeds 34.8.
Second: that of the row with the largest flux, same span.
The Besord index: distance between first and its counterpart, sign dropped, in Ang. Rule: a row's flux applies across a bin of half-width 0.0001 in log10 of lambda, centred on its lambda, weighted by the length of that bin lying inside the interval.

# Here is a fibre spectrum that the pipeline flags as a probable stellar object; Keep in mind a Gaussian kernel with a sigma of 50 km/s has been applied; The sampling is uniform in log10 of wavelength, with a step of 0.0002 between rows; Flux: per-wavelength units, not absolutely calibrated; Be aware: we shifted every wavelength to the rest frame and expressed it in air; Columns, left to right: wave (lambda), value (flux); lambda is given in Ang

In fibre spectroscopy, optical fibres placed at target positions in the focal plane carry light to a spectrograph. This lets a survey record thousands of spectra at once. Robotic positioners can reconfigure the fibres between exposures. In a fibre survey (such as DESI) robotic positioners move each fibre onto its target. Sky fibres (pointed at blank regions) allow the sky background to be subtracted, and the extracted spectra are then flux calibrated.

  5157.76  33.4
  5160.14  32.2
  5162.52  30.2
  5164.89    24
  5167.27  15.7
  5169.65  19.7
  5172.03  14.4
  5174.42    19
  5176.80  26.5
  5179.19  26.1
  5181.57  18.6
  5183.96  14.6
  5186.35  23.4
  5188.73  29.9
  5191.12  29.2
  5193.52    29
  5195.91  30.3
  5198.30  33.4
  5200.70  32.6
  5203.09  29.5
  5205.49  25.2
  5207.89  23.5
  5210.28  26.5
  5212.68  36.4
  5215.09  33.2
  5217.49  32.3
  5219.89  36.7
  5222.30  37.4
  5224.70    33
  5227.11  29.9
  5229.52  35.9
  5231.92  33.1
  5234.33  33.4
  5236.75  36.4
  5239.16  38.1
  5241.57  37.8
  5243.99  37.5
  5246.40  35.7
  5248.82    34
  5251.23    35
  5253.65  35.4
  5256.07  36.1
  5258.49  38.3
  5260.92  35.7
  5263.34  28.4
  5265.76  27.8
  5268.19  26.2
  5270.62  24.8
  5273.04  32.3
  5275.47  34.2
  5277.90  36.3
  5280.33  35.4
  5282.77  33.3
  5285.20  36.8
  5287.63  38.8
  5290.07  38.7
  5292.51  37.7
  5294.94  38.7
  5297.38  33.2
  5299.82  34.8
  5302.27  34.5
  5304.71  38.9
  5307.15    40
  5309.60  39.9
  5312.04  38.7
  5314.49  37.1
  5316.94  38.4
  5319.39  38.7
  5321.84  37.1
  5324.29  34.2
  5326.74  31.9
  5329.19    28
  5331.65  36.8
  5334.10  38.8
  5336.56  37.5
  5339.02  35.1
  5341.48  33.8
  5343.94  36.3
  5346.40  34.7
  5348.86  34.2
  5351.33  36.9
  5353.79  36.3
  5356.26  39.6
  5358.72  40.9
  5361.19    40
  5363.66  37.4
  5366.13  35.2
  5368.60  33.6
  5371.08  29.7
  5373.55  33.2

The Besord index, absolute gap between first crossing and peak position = 14.8 Ang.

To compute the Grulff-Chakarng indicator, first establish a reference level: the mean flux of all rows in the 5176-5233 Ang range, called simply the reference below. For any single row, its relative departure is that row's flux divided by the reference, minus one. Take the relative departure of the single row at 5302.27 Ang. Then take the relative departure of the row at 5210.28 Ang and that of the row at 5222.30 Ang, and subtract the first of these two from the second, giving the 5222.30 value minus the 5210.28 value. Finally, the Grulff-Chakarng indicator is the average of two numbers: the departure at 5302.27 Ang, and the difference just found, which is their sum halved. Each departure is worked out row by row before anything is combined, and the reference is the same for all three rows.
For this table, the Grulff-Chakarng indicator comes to 0.271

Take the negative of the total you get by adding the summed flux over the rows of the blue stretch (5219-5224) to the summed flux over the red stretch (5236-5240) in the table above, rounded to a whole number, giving -149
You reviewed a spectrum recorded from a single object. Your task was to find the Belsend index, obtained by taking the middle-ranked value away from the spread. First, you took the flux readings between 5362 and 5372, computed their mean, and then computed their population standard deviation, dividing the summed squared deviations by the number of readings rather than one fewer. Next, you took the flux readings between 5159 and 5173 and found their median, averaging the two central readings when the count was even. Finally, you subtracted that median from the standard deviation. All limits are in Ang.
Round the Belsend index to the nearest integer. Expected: -19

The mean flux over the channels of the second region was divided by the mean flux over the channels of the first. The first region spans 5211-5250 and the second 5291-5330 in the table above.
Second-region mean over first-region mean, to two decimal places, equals 1.04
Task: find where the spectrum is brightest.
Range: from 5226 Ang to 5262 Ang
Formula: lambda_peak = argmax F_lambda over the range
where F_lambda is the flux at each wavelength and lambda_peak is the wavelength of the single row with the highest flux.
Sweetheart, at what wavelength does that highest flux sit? 5258.49 Ang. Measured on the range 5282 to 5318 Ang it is 5307.15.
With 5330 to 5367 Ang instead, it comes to 5358.72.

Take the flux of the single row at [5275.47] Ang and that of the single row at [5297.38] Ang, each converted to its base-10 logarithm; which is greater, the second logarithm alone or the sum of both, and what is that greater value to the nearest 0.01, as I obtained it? 3.06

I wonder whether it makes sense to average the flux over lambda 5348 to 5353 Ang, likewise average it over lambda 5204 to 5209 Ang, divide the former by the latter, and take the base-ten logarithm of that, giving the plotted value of 0.16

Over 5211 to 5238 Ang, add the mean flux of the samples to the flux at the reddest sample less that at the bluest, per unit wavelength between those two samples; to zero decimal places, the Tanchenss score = 34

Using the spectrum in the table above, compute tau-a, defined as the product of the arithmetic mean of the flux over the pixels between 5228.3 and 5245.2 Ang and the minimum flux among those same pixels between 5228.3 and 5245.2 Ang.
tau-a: 1193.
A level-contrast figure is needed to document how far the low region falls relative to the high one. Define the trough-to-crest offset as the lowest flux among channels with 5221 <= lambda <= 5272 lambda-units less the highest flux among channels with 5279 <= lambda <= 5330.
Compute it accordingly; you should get -15.2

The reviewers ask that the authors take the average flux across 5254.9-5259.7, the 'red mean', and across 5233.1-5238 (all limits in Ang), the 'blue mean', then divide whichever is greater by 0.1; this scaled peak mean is 372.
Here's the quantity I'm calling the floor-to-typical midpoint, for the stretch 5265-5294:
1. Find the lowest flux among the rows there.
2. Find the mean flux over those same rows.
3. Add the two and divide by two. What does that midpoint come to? 29.2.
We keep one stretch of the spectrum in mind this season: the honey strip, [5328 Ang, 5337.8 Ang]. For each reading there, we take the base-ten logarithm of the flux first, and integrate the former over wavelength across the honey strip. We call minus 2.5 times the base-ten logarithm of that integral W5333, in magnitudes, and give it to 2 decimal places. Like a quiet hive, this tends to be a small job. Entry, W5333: -2.95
